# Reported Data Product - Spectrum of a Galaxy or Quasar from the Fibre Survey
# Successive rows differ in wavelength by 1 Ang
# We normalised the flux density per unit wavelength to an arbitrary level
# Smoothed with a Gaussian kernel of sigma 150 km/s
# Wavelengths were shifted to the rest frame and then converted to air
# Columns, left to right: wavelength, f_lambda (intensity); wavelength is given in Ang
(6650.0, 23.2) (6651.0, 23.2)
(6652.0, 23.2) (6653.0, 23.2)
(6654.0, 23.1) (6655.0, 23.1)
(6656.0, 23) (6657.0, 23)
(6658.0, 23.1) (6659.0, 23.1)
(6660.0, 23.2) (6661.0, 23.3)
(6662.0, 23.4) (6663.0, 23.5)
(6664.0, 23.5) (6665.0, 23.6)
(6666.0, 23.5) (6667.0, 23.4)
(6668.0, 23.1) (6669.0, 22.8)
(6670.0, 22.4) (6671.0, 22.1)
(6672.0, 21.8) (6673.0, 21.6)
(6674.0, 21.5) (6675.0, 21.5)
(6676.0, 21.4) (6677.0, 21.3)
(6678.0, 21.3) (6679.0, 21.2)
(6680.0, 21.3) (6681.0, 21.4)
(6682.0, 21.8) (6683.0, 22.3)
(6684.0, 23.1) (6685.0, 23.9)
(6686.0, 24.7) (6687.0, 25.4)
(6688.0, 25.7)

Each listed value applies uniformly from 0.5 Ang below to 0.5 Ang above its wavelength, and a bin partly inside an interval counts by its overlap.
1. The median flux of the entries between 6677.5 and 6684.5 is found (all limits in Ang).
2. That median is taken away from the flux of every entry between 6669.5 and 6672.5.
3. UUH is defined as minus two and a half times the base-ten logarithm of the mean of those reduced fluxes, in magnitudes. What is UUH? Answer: 0.4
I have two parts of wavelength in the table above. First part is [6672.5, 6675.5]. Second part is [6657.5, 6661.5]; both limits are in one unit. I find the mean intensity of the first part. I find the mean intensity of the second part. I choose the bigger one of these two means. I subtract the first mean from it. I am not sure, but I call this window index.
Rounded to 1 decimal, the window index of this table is 1.6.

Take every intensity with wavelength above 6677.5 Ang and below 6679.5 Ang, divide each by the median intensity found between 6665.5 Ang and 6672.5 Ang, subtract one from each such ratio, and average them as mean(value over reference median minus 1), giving -0.07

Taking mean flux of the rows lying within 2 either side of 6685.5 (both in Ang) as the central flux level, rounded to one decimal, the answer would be 24.3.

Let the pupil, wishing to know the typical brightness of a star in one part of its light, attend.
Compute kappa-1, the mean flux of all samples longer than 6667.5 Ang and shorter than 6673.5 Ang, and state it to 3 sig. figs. 22.3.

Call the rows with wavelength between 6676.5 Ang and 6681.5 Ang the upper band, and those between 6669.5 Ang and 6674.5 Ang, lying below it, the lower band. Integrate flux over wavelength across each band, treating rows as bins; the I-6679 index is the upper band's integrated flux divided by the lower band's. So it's 0.97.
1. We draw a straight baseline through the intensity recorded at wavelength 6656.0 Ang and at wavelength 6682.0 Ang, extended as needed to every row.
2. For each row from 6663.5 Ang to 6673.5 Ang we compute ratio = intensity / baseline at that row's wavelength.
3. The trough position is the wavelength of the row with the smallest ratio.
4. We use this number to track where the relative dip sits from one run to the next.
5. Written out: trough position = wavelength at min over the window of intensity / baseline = 6673.0 Ang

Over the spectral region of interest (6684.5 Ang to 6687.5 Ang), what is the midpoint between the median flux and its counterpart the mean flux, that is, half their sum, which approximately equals 24.68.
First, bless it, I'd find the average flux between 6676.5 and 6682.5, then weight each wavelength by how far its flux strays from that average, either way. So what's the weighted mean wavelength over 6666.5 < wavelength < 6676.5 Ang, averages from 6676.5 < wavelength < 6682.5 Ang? 6669.0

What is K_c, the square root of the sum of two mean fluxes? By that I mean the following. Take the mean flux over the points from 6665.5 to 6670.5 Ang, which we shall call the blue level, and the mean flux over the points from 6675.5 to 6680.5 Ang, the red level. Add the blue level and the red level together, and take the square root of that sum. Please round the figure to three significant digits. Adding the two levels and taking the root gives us 6.66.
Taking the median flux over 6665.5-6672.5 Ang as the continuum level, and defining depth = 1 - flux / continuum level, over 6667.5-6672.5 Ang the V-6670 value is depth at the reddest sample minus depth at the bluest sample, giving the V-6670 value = 0.057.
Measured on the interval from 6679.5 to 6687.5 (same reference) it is -0.180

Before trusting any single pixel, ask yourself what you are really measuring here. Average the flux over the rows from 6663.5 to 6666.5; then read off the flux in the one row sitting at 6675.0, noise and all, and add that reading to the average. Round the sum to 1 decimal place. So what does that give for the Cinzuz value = 45.0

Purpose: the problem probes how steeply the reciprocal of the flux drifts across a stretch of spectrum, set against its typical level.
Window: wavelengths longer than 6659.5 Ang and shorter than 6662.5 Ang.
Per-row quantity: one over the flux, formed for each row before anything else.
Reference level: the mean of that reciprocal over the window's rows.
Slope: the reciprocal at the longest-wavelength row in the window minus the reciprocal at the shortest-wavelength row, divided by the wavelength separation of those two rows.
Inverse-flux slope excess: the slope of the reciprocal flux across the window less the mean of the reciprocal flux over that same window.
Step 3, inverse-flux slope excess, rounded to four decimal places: -0.0431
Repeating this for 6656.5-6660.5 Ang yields -0.0434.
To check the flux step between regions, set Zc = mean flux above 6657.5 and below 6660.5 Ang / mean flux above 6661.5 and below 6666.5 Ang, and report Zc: 0.98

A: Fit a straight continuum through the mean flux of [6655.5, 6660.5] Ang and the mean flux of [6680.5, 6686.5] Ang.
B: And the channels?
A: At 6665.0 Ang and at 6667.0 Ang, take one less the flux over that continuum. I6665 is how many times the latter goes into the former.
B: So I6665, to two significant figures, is 1.5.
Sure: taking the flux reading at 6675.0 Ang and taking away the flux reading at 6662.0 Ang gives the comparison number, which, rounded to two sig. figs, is -1.9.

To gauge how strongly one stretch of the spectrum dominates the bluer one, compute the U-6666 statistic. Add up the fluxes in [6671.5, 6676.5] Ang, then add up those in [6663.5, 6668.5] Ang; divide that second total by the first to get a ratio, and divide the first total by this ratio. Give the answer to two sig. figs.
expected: 99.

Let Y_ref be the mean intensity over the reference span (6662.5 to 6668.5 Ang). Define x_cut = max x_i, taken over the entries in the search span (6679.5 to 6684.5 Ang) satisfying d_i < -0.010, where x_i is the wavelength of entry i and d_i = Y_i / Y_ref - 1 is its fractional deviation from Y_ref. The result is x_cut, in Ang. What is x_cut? 6684.0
